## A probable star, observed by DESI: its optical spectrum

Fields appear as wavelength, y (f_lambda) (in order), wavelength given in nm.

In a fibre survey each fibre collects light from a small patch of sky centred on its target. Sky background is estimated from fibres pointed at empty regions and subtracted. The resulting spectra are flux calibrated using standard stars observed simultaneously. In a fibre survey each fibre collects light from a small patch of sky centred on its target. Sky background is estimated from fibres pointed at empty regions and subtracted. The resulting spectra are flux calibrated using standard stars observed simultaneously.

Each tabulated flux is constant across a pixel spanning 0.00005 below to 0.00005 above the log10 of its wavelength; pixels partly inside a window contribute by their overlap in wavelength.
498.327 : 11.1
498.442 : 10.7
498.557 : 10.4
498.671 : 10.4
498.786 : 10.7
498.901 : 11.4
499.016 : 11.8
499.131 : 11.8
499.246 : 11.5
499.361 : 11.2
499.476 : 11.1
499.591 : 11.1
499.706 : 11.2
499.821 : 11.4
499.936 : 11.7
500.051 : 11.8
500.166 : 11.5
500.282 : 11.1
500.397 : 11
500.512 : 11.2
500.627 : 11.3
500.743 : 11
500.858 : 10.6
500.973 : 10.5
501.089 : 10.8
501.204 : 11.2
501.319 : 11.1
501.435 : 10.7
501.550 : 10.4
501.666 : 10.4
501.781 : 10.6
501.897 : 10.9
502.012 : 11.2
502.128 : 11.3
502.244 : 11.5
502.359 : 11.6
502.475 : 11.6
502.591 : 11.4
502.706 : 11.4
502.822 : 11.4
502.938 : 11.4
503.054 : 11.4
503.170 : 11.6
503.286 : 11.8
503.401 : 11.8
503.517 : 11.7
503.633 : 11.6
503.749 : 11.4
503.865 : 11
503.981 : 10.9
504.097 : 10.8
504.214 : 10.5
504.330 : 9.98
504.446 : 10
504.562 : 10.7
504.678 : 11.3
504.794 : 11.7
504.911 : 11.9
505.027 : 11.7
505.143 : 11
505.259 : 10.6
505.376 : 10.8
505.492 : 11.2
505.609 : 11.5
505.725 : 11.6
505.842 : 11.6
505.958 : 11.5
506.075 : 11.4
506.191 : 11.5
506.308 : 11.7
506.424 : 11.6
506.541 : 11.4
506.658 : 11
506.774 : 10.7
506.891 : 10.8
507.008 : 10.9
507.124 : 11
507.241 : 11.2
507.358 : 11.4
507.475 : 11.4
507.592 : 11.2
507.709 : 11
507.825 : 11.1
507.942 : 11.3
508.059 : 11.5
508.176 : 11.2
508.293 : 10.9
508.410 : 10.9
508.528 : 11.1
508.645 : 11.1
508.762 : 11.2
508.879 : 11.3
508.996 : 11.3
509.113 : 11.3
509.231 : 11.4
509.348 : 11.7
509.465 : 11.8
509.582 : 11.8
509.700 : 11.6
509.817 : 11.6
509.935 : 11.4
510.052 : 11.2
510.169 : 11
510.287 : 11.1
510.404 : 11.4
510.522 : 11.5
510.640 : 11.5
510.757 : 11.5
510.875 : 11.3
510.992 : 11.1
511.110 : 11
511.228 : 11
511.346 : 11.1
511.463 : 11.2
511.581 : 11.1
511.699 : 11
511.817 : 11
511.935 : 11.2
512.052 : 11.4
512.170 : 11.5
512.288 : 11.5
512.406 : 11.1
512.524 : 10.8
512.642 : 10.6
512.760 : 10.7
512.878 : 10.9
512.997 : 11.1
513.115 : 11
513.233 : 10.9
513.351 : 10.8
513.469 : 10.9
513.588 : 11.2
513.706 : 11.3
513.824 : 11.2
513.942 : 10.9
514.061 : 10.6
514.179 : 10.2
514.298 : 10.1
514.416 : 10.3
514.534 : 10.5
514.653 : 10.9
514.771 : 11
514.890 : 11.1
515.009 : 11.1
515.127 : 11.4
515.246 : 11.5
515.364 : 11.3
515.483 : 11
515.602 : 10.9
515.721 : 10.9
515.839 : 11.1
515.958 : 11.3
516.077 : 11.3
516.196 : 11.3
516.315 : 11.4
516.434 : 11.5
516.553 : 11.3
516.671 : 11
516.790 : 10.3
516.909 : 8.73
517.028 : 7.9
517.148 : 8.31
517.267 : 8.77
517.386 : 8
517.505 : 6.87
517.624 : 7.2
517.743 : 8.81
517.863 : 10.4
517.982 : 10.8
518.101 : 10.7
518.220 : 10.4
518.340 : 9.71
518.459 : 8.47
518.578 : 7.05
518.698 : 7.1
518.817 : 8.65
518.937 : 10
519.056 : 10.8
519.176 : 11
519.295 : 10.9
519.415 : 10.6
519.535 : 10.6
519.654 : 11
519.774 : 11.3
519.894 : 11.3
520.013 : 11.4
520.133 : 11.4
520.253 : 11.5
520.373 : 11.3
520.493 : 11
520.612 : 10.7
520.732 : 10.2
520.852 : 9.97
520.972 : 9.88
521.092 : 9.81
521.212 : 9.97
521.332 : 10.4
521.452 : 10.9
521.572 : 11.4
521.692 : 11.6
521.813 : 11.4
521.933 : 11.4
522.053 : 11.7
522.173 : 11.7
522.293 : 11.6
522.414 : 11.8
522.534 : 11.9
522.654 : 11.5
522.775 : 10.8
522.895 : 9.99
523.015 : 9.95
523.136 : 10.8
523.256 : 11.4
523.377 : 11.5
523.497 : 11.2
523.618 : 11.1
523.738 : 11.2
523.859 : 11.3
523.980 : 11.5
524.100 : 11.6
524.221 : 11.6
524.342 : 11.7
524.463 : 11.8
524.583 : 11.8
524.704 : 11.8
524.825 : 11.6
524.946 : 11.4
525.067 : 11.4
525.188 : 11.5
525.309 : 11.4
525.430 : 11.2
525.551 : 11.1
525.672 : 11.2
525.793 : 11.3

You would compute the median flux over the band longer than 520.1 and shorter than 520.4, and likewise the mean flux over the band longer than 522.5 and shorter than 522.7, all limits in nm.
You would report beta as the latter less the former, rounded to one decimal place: 0.3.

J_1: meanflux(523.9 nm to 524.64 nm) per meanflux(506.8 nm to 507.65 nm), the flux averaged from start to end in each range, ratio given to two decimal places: 1.05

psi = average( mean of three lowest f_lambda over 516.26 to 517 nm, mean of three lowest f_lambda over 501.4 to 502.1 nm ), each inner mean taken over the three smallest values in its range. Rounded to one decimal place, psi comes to 10.2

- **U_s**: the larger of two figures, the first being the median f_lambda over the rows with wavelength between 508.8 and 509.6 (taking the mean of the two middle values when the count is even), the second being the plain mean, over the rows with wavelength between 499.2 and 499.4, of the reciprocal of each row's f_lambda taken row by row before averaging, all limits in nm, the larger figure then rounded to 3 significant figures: 11.4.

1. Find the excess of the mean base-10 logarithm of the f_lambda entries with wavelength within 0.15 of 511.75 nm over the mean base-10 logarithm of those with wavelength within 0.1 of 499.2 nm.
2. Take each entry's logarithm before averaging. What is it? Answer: -0.025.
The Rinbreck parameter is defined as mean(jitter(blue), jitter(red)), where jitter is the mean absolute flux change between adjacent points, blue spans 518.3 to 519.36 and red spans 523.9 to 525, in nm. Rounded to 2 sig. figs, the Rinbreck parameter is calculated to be 0.46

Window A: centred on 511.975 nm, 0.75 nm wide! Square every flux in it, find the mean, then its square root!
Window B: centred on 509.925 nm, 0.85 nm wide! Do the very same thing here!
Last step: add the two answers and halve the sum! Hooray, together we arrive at 11.3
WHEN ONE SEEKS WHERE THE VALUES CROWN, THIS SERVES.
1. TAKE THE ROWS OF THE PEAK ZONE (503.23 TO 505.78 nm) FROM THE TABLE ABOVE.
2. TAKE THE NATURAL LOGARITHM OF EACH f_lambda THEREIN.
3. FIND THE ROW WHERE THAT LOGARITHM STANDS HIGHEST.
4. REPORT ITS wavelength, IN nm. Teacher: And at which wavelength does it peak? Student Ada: 504.911 nm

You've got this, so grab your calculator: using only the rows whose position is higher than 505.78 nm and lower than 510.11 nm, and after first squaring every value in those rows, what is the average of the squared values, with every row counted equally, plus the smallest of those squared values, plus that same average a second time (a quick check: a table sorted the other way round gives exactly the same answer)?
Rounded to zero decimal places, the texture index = 370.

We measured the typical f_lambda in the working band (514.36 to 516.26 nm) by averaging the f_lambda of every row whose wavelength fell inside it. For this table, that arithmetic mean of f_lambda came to 11.1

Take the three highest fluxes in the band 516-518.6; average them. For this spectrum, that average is 11.4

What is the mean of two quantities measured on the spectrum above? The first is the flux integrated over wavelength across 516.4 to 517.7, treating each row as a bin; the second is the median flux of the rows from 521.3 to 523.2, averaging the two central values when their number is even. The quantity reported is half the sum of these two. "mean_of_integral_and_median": 11.6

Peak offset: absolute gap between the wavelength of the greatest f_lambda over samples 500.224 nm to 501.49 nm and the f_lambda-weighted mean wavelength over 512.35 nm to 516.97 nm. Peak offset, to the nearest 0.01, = 14.03 nm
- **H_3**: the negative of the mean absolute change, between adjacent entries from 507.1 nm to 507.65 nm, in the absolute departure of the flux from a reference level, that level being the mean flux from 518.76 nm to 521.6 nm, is -0.15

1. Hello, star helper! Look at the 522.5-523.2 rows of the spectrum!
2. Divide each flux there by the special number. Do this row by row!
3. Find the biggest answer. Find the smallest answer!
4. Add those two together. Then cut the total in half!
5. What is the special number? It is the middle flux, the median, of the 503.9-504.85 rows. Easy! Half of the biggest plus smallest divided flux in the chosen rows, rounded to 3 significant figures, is 1.02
